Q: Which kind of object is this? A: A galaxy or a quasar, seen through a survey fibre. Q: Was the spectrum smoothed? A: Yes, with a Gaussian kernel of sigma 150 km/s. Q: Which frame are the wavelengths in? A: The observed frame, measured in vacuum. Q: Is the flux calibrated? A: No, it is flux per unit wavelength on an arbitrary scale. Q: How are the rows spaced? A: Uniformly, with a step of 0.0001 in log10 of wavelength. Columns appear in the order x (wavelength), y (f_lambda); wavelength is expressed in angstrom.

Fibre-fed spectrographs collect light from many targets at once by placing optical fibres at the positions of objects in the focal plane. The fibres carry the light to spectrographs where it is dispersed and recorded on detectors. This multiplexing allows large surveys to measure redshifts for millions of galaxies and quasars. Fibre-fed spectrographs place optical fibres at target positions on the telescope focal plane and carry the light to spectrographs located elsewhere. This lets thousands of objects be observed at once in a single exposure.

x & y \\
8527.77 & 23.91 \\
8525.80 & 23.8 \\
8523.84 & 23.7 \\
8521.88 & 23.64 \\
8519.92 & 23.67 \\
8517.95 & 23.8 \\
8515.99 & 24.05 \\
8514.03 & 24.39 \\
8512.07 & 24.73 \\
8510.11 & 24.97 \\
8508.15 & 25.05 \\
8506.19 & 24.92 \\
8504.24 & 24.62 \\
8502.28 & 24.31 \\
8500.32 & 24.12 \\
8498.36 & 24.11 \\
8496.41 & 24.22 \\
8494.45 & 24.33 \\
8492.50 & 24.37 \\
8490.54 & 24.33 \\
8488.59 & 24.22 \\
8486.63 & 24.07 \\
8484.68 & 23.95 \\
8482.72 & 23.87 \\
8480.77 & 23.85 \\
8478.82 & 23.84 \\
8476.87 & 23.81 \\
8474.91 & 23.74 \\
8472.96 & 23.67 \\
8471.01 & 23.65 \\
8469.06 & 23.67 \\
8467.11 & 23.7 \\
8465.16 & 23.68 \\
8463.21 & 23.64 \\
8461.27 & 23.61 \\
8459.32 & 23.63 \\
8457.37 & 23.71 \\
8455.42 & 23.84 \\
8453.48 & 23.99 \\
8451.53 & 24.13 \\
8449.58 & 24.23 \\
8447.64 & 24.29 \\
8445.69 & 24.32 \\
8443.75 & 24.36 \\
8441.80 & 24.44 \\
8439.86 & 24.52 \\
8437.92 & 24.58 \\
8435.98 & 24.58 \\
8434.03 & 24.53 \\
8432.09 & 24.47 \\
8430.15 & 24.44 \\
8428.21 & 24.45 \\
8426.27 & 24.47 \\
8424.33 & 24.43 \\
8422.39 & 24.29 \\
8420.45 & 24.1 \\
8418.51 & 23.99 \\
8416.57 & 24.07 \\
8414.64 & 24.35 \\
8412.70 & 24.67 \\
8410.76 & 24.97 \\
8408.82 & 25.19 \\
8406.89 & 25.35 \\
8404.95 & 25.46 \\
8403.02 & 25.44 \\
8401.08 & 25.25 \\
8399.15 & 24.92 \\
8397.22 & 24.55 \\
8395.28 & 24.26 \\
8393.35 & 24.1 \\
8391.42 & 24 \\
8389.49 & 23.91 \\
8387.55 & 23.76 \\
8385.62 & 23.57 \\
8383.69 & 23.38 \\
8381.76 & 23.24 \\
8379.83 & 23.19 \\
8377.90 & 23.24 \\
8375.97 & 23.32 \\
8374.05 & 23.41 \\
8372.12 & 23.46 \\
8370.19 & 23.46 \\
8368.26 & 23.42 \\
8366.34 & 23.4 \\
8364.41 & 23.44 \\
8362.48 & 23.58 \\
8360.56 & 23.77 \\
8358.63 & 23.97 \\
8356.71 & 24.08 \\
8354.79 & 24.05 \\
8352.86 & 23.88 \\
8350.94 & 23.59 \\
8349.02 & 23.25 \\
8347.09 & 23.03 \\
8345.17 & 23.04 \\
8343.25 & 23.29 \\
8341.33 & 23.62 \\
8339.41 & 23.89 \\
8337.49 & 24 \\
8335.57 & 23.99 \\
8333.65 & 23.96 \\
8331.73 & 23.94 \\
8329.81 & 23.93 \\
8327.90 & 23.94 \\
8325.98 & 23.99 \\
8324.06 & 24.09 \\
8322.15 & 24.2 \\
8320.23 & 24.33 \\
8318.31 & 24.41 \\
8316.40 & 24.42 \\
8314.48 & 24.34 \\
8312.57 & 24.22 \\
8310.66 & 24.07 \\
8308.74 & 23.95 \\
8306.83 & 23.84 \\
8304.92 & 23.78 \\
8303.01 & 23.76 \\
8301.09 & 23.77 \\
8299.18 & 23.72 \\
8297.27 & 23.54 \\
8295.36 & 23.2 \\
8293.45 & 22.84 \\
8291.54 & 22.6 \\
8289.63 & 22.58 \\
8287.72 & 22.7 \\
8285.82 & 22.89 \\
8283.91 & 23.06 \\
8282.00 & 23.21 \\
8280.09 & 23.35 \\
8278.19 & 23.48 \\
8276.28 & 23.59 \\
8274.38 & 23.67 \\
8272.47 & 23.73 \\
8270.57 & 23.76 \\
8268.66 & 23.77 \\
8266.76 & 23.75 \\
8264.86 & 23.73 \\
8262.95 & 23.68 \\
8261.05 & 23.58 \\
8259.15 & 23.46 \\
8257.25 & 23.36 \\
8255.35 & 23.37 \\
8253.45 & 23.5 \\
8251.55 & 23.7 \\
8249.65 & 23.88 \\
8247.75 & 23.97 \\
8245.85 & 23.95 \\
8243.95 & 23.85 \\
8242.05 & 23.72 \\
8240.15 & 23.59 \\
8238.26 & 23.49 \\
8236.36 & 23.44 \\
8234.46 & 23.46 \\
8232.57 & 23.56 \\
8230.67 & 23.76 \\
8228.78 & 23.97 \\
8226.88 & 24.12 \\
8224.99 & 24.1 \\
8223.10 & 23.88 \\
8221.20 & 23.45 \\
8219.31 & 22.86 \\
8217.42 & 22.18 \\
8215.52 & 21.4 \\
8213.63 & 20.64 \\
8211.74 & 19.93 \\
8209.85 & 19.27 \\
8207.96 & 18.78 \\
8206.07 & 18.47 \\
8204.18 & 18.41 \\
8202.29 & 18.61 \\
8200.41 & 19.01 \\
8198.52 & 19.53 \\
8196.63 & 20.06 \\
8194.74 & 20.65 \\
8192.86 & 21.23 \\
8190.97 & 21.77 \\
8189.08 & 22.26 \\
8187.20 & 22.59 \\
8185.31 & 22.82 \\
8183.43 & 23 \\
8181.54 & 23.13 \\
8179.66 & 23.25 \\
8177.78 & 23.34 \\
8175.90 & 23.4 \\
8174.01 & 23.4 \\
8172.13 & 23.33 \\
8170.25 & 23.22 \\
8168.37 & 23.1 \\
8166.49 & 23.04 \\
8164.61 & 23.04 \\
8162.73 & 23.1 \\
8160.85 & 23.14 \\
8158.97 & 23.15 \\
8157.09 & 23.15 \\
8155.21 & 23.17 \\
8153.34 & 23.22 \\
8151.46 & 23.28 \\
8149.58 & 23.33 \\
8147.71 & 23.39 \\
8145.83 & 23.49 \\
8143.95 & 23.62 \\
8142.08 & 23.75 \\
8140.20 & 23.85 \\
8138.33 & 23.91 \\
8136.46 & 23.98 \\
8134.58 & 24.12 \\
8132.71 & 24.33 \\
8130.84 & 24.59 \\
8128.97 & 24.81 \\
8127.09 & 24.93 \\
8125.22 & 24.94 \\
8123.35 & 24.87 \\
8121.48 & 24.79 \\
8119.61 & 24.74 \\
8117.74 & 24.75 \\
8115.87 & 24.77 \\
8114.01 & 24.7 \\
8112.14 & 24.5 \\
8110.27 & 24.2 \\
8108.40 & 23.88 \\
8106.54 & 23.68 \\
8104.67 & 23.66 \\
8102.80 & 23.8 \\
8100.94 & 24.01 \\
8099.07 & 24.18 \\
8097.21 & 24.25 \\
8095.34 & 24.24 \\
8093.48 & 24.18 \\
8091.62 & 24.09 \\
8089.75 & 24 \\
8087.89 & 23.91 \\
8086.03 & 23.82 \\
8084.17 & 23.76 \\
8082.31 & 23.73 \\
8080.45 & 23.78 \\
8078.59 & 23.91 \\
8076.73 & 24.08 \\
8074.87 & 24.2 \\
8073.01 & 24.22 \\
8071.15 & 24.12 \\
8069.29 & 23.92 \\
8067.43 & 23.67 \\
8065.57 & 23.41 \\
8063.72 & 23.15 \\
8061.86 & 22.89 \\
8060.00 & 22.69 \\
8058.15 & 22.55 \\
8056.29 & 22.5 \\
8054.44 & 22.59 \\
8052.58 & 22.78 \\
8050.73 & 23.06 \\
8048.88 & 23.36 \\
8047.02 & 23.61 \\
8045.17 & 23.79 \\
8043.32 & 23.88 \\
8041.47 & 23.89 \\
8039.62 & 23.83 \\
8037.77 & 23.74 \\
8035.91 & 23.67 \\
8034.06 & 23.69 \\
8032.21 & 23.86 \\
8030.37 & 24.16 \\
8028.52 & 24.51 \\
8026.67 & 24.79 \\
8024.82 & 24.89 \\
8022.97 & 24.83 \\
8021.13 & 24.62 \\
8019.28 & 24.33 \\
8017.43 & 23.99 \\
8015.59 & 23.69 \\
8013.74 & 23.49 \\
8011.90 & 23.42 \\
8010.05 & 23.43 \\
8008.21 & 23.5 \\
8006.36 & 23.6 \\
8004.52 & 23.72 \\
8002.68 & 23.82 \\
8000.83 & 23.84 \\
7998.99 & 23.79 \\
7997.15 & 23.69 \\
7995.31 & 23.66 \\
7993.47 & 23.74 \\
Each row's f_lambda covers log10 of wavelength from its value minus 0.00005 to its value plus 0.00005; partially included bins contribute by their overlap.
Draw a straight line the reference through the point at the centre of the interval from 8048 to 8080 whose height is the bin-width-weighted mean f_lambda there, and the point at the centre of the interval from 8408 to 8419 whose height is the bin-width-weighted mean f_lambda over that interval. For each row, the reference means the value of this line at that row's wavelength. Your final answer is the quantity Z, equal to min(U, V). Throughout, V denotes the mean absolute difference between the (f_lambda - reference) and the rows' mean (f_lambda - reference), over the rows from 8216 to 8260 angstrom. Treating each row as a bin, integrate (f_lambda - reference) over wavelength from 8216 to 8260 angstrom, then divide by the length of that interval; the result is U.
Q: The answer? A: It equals -0.4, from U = -0.4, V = 0.30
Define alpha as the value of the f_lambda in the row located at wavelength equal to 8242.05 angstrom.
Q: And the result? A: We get 23.72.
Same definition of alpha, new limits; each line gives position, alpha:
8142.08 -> 23.75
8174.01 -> 23.4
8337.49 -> 24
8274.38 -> 23.67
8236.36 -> 23.44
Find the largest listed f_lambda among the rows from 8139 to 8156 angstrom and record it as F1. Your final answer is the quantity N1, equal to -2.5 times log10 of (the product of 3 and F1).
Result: -4.64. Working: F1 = 23.85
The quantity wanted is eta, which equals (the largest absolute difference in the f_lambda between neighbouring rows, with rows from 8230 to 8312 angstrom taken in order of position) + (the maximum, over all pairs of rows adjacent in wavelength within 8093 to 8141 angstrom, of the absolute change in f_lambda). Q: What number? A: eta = 0.68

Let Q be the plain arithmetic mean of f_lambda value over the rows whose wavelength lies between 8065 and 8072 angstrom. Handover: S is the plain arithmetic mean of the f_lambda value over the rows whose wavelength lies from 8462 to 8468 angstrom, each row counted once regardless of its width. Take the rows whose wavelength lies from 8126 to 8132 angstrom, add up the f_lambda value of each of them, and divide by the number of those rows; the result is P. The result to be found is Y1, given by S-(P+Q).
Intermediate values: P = 24.8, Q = 23.8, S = 23.7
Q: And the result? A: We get -24.9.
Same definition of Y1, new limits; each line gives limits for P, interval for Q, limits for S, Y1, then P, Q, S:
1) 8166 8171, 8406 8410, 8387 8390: -24.6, 23.1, 25.3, 23.8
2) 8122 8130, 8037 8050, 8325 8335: -24.7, 24.9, 23.7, 24.0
